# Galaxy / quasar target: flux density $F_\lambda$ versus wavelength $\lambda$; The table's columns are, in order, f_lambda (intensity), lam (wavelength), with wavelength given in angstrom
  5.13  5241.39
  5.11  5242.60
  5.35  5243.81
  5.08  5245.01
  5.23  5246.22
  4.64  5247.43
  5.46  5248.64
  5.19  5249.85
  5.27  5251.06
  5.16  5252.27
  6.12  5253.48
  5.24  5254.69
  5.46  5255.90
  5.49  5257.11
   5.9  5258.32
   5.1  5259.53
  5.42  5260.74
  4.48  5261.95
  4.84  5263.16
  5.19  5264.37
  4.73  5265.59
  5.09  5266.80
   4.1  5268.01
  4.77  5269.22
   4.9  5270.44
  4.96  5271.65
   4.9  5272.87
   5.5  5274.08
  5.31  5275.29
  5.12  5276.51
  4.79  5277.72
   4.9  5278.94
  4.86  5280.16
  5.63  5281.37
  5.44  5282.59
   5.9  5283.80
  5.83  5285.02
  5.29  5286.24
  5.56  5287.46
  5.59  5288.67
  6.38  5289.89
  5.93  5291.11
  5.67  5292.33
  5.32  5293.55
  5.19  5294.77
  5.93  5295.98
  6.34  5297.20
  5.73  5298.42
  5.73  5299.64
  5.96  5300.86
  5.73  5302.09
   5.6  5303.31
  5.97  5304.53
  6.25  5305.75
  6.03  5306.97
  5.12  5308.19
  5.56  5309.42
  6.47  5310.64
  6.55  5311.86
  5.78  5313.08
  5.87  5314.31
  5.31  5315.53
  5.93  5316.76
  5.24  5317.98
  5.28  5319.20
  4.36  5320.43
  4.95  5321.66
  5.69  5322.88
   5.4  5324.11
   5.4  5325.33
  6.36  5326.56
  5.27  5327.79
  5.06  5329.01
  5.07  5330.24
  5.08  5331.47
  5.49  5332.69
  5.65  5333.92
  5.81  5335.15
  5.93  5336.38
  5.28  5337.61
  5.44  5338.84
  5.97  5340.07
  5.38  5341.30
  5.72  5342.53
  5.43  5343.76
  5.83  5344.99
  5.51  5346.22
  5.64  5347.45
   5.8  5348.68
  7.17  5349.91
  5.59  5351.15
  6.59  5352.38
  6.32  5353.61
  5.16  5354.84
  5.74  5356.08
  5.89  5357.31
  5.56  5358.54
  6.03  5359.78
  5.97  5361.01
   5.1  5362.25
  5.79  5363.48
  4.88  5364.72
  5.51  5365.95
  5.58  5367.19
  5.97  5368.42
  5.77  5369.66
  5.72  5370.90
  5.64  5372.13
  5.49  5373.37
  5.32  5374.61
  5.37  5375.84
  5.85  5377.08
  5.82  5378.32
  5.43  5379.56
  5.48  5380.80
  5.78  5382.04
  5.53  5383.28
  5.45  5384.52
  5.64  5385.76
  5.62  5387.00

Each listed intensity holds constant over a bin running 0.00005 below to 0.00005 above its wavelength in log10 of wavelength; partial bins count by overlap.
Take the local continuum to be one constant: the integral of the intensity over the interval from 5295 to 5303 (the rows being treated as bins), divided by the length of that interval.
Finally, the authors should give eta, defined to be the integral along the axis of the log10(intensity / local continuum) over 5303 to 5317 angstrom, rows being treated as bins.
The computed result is 0.00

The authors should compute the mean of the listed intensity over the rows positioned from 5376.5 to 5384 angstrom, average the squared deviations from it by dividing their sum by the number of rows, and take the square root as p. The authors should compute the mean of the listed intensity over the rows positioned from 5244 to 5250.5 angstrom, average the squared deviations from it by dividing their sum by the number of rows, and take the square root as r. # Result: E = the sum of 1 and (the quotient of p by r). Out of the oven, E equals 1.6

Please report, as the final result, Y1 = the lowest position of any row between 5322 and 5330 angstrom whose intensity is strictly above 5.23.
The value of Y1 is 5322.88 angstrom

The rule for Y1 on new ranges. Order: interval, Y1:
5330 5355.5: 5332.69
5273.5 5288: 5274.08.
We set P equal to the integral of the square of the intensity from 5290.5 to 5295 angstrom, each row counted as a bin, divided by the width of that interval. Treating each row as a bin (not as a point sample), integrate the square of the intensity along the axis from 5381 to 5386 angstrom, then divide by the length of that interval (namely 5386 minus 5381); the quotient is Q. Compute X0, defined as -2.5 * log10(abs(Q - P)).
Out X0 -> 1.3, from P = 31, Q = 31.2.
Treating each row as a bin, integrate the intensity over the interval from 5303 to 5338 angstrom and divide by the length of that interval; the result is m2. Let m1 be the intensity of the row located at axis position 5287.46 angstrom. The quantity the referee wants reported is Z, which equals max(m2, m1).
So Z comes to 5.6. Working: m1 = 5.56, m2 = 5.6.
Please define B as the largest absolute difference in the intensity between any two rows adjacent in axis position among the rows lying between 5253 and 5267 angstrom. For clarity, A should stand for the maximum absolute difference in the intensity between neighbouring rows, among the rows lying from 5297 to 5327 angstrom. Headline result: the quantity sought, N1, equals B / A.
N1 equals 0.98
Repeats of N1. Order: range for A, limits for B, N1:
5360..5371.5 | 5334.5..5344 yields 0.71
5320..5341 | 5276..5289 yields 0.71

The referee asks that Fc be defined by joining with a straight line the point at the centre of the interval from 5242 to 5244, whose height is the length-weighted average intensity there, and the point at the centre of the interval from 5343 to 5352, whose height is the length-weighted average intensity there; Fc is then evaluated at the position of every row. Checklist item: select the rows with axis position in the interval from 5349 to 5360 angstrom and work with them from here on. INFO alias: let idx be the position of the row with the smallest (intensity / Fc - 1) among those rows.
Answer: 5354.84 angstrom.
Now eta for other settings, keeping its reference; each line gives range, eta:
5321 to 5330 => -0.31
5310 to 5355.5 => -0.83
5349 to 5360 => 0.09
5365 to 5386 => -0.42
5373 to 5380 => -0.17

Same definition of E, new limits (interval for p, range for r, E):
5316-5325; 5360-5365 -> 2.0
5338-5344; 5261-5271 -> 1.7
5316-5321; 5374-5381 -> 3.6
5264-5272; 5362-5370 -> 1.9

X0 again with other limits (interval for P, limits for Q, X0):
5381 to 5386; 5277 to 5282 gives -1.9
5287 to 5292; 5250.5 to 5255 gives -1.6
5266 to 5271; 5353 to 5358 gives -2.6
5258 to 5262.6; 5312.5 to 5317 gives -1.8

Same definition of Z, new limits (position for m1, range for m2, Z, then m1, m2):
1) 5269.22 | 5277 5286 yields 5.3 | 4.77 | 5.3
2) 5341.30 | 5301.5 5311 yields 5.8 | 5.38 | 5.8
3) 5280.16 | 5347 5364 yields 5.9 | 4.86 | 5.9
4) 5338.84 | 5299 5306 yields 5.8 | 5.44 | 5.8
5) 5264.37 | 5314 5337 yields 5.4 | 5.19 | 5.4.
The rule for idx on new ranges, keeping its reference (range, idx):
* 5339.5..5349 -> 5341.30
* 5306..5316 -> 5308.19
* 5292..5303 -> 5294.77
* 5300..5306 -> 5303.31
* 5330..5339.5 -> 5330.24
